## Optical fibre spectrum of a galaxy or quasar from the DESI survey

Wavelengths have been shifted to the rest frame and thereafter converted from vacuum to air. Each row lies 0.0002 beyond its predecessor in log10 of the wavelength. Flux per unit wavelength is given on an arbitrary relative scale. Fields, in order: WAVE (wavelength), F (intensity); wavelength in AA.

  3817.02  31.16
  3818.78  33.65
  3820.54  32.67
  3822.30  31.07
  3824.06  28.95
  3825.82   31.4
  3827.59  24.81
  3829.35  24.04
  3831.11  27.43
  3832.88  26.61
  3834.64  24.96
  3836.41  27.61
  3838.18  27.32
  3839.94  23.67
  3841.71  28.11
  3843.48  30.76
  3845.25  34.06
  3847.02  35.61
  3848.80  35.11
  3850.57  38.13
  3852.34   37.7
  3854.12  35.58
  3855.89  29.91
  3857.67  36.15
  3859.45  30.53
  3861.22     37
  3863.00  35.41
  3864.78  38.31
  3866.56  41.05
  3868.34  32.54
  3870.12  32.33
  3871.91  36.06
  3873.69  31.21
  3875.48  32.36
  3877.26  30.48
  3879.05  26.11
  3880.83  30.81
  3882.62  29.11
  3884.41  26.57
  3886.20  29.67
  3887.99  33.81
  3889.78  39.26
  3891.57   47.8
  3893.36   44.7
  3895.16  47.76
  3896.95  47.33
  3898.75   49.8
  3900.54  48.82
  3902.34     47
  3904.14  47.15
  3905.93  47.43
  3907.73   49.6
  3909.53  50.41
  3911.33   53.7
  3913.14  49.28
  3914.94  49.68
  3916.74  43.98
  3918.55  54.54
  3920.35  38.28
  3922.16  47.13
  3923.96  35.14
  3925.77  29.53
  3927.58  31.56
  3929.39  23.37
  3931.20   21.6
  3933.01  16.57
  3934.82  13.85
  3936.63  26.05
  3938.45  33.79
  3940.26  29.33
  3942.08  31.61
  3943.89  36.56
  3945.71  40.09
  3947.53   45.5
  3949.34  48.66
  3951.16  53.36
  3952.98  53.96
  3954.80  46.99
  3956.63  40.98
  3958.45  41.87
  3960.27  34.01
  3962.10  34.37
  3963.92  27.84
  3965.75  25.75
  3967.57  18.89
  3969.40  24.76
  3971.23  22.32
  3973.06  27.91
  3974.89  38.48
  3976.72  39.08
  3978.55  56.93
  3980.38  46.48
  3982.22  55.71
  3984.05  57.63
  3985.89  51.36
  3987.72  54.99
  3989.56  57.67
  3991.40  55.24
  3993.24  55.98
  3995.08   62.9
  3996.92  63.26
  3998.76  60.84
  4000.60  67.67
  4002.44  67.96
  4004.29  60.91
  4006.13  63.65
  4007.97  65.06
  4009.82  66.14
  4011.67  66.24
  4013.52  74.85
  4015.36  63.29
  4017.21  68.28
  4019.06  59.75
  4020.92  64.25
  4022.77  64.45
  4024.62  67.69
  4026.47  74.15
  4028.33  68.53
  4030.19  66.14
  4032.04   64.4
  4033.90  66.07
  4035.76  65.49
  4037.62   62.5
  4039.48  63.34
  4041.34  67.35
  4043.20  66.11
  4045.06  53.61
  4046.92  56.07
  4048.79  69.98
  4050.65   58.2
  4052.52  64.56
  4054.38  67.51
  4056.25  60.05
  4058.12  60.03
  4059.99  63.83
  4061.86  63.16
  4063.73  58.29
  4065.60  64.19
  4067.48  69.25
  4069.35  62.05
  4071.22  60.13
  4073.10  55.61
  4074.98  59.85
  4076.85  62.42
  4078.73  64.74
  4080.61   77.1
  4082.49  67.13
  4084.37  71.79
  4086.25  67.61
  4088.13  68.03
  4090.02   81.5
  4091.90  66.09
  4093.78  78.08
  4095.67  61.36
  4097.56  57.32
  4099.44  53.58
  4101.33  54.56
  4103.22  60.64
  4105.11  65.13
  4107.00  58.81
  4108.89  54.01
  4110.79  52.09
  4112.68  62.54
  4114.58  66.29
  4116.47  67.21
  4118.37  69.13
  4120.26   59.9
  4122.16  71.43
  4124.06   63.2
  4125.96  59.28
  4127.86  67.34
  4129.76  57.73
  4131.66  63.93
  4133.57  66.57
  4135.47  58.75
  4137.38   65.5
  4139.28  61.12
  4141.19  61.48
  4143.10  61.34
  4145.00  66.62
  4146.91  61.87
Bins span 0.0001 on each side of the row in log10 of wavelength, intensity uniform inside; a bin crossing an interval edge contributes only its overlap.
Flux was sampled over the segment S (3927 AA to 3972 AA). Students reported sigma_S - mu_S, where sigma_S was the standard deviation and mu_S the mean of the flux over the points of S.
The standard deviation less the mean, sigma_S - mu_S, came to -22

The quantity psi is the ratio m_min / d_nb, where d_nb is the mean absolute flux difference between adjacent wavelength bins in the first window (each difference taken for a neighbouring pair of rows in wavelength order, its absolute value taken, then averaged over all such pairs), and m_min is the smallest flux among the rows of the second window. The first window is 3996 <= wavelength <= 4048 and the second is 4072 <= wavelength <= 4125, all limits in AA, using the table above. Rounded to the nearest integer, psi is 13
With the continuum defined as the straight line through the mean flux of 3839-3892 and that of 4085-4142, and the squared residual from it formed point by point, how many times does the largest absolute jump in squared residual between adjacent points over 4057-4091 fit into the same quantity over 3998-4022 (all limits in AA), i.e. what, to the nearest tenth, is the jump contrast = 1.1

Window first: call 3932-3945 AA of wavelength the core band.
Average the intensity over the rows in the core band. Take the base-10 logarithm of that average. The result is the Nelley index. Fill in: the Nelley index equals 1.43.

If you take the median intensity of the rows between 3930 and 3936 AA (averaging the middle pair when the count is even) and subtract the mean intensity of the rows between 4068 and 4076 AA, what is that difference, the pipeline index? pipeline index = -43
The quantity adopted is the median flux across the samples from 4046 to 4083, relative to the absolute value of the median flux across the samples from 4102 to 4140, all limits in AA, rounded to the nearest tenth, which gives 1.0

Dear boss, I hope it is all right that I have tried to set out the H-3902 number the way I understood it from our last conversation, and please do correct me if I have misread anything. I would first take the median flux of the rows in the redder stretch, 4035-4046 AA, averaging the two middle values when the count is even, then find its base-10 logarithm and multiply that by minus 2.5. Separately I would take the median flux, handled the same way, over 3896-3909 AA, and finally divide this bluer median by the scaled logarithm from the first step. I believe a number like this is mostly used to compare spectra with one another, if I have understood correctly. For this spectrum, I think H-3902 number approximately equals -10.5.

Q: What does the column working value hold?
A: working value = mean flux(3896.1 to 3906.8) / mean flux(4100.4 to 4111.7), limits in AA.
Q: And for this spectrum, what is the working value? 0.8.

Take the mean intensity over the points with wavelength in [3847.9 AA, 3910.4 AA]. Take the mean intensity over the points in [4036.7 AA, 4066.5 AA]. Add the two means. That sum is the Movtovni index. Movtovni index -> 101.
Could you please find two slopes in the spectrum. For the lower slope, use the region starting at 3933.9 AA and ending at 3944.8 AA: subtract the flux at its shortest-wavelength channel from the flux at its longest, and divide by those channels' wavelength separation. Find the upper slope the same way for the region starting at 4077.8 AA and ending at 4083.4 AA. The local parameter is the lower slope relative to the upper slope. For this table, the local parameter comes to 3.9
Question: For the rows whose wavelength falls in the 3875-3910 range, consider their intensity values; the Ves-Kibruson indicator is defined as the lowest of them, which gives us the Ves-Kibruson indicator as 26.11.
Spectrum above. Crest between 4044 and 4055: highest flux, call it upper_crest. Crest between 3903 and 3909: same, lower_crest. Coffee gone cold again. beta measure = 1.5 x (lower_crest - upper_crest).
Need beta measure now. -31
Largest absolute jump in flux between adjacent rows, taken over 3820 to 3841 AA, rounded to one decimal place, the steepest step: 6.6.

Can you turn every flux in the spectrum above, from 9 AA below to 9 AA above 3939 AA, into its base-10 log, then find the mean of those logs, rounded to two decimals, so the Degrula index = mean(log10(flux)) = 1.44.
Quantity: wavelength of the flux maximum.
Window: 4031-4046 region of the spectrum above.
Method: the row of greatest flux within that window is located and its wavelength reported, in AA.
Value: 4041.34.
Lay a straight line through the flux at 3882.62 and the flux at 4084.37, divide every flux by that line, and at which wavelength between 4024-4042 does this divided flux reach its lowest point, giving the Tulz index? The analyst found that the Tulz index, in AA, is 4037.62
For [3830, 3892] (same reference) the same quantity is 3884.41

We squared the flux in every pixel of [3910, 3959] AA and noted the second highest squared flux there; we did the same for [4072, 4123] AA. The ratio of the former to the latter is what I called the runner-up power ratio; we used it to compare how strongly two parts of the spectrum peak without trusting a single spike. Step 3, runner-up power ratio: 0.48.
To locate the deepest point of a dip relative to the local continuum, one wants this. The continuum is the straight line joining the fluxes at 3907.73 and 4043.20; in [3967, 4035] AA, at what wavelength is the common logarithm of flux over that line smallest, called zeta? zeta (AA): 3967.57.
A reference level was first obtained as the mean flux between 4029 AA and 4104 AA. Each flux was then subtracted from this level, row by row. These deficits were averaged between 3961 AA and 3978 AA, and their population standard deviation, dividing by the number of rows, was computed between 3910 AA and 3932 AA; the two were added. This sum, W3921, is 46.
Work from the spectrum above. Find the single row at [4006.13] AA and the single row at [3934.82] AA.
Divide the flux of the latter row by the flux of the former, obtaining 0.2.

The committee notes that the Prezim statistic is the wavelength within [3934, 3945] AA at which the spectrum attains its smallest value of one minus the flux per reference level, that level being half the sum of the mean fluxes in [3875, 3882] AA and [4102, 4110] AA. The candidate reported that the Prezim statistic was 3943.89 AA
